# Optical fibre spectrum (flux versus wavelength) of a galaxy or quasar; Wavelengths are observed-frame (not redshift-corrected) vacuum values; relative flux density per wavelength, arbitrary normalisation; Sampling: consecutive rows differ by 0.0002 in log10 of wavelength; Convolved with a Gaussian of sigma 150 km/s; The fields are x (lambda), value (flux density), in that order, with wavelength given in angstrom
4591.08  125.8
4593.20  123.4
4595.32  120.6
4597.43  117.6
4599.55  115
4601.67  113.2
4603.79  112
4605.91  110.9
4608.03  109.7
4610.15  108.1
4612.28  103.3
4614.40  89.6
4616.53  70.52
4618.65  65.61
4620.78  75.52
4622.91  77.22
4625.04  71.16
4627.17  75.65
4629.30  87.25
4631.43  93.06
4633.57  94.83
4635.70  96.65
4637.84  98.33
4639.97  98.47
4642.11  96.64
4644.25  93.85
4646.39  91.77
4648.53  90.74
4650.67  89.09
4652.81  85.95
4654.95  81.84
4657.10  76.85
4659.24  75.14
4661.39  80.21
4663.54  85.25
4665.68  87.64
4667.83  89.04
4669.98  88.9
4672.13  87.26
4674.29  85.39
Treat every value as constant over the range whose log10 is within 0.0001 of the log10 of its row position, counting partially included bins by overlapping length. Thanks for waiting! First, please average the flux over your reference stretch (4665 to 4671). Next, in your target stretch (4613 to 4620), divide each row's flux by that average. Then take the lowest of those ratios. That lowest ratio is 0.74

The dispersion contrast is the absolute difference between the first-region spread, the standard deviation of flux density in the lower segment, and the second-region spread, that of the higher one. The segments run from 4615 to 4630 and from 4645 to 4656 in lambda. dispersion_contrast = 3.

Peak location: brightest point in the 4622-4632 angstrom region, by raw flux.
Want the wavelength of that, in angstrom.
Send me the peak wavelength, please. 4631.43 angstrom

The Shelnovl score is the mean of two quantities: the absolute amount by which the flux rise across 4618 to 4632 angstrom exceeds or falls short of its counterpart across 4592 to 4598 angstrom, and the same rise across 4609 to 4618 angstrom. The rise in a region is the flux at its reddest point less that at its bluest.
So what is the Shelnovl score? -2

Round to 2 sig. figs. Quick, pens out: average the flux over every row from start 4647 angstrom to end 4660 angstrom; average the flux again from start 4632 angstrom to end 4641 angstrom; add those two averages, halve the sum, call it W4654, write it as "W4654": 90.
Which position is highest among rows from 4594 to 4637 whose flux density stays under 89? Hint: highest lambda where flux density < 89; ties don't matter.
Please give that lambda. 4629.30 angstrom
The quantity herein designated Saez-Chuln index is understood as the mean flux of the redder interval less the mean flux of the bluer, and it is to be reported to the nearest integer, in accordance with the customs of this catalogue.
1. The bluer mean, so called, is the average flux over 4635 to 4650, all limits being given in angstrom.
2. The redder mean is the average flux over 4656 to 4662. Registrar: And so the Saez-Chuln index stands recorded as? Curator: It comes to -18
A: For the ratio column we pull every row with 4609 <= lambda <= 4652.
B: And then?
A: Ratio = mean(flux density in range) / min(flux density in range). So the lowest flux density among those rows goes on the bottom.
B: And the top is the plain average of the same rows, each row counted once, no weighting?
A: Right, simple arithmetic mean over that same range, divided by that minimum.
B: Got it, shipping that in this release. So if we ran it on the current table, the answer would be 1.35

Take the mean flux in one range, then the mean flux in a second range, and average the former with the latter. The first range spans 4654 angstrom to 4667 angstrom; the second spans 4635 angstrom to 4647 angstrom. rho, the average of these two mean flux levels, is 89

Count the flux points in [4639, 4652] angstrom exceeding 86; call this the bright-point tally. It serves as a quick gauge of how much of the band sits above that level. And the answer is 6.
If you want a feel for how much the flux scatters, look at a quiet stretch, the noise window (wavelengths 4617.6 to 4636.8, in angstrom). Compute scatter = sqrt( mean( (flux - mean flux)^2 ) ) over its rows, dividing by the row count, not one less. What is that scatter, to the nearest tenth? 10.6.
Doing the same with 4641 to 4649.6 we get 2.3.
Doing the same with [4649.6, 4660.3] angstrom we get 5.3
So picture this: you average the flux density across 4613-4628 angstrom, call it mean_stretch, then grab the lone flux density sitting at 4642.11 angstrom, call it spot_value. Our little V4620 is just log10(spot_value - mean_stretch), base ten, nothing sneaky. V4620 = 1.3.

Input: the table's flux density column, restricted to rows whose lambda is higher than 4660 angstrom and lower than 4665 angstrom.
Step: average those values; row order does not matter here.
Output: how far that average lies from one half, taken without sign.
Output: 82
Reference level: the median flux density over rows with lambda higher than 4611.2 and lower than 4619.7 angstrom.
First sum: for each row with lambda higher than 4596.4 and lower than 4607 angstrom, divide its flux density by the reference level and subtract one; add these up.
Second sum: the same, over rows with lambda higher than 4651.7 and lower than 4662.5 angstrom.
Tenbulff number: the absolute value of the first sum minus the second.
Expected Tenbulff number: 2.1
